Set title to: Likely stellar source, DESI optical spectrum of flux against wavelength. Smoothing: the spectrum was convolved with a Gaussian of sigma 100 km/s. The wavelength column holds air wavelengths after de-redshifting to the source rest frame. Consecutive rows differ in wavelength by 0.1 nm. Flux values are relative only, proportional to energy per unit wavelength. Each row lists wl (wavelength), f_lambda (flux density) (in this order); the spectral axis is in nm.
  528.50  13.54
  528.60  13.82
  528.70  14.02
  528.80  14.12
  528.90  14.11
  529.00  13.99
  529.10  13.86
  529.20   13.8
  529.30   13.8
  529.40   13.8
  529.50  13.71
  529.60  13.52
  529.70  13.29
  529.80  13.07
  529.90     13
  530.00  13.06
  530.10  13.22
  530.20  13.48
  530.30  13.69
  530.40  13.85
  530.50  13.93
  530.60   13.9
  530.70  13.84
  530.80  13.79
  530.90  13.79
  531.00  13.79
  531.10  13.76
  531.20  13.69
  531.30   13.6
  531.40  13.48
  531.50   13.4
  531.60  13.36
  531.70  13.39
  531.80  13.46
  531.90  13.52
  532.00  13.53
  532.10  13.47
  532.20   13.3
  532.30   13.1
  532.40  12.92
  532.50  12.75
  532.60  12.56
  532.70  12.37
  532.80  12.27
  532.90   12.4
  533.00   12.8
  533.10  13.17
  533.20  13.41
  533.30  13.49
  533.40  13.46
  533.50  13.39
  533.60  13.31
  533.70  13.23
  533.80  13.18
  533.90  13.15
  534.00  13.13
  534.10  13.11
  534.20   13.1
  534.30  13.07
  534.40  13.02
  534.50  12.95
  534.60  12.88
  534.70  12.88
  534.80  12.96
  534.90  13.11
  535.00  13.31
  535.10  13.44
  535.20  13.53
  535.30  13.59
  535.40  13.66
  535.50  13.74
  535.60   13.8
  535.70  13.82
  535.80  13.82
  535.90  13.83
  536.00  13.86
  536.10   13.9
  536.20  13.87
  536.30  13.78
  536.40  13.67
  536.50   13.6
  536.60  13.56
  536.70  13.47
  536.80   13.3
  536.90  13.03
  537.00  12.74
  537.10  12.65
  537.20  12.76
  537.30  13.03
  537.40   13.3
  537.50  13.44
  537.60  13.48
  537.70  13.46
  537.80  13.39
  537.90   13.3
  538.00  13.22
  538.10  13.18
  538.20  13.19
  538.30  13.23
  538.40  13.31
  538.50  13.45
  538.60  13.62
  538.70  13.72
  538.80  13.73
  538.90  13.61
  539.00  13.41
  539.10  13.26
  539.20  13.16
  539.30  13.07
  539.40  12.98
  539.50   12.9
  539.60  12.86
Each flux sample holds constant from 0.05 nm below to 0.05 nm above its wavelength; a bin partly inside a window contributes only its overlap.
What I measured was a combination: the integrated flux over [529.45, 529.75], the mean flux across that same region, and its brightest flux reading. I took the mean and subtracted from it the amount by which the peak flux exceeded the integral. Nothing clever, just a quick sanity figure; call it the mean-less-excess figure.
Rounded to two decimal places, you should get 3.85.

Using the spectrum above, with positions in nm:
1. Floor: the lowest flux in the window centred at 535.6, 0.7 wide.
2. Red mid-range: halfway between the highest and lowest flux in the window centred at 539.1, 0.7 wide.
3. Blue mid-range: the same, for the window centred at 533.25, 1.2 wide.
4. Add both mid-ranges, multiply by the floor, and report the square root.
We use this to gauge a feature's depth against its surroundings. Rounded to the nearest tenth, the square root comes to 18.9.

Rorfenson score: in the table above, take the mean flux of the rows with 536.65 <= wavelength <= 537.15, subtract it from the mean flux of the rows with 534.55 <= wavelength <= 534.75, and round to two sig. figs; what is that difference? -0.16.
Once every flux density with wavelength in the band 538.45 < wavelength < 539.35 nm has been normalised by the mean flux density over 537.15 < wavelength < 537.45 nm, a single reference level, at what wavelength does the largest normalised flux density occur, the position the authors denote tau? 538.80 nm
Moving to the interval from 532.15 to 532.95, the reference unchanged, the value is 532.20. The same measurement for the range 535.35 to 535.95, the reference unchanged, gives 535.90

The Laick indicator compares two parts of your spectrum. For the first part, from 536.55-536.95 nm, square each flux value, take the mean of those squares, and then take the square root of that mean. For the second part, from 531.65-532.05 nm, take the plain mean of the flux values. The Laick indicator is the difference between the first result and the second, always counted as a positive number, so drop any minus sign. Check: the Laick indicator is 0.13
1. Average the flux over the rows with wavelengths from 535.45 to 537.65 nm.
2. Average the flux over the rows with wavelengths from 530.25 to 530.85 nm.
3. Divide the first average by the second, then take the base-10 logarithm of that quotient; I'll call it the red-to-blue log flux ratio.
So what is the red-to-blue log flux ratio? -0.011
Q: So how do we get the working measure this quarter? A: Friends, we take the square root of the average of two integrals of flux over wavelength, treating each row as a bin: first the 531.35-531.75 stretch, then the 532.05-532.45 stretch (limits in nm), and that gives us 2.31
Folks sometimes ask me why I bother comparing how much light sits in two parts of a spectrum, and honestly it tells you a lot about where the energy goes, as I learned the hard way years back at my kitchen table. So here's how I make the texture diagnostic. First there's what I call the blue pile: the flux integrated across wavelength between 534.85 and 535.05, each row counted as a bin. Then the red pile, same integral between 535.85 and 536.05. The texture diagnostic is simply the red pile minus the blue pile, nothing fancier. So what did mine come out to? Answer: 0.13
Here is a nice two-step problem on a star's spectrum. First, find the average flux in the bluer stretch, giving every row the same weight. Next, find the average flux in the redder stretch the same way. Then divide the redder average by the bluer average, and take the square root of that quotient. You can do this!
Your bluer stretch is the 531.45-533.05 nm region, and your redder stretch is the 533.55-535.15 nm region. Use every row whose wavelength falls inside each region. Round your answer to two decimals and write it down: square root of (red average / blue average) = 1.00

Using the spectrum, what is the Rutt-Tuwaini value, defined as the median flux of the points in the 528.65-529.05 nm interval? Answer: 14.1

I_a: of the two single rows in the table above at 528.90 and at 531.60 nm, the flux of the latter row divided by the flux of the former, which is 0.95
